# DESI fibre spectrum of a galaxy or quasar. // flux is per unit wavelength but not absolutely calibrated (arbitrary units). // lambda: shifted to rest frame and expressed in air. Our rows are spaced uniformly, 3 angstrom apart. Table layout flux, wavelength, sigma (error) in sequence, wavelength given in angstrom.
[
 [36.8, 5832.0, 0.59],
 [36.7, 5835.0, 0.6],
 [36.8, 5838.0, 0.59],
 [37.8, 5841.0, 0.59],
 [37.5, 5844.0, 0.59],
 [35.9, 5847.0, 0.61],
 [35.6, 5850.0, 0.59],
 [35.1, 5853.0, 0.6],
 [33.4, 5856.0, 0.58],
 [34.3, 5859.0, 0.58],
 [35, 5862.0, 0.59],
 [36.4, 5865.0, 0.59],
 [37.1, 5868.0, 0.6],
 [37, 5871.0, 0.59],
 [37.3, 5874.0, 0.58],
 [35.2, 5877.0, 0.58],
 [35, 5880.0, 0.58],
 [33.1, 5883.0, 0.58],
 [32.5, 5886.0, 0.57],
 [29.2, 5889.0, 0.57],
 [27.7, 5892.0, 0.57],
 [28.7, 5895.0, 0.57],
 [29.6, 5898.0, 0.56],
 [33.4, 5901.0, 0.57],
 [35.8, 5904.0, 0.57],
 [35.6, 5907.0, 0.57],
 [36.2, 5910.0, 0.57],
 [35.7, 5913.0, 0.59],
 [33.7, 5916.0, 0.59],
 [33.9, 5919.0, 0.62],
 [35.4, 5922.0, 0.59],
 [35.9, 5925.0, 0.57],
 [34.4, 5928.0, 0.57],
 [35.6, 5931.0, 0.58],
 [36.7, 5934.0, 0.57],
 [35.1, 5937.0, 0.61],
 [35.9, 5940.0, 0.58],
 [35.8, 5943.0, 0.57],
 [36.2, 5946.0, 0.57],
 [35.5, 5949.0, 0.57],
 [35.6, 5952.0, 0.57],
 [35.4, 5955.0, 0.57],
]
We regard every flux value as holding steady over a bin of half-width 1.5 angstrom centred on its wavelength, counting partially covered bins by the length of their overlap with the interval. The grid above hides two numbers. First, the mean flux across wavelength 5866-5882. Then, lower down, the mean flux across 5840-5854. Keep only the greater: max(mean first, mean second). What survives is 36.4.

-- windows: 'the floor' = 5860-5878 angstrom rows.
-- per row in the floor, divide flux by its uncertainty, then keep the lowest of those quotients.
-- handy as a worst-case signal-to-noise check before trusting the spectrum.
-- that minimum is 59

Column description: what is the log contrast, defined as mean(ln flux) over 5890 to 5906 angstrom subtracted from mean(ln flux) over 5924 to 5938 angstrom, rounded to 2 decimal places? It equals 0.14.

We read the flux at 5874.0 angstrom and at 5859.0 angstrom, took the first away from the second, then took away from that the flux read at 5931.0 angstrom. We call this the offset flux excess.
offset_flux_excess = -38.6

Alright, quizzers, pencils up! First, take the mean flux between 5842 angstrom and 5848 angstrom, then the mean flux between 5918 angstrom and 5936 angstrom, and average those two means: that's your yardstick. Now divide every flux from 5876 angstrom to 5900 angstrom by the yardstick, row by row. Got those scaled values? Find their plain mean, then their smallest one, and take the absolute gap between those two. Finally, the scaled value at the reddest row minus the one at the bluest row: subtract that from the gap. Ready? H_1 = 0.26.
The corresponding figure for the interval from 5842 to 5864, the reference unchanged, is 0.12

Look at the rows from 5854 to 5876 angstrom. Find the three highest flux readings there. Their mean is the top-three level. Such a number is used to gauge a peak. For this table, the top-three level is 37.1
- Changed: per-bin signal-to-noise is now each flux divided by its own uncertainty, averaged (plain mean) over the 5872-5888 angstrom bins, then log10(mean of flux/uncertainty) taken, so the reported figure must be 1.78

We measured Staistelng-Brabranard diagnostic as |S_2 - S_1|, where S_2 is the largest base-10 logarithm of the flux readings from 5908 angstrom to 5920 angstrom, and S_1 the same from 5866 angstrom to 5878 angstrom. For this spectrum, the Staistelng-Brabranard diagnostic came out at 0.013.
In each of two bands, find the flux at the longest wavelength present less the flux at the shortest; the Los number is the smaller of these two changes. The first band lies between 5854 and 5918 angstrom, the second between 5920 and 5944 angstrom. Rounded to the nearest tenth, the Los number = 0.3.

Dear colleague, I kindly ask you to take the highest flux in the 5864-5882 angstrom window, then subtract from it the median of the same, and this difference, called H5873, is 0.60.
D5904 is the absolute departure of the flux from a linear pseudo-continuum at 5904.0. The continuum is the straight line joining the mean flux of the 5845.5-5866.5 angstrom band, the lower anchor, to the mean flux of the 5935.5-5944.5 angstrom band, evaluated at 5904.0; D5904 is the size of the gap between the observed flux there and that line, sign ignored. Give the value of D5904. 0.41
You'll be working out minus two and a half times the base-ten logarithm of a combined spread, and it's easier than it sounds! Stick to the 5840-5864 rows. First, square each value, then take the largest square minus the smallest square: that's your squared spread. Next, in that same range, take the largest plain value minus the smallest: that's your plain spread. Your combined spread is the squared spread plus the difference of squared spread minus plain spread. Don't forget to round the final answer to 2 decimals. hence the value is -6.98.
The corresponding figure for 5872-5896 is -7.73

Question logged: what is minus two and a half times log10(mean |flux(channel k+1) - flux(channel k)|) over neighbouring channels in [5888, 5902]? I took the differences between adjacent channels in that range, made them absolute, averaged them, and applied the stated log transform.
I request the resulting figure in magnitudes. -0.6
